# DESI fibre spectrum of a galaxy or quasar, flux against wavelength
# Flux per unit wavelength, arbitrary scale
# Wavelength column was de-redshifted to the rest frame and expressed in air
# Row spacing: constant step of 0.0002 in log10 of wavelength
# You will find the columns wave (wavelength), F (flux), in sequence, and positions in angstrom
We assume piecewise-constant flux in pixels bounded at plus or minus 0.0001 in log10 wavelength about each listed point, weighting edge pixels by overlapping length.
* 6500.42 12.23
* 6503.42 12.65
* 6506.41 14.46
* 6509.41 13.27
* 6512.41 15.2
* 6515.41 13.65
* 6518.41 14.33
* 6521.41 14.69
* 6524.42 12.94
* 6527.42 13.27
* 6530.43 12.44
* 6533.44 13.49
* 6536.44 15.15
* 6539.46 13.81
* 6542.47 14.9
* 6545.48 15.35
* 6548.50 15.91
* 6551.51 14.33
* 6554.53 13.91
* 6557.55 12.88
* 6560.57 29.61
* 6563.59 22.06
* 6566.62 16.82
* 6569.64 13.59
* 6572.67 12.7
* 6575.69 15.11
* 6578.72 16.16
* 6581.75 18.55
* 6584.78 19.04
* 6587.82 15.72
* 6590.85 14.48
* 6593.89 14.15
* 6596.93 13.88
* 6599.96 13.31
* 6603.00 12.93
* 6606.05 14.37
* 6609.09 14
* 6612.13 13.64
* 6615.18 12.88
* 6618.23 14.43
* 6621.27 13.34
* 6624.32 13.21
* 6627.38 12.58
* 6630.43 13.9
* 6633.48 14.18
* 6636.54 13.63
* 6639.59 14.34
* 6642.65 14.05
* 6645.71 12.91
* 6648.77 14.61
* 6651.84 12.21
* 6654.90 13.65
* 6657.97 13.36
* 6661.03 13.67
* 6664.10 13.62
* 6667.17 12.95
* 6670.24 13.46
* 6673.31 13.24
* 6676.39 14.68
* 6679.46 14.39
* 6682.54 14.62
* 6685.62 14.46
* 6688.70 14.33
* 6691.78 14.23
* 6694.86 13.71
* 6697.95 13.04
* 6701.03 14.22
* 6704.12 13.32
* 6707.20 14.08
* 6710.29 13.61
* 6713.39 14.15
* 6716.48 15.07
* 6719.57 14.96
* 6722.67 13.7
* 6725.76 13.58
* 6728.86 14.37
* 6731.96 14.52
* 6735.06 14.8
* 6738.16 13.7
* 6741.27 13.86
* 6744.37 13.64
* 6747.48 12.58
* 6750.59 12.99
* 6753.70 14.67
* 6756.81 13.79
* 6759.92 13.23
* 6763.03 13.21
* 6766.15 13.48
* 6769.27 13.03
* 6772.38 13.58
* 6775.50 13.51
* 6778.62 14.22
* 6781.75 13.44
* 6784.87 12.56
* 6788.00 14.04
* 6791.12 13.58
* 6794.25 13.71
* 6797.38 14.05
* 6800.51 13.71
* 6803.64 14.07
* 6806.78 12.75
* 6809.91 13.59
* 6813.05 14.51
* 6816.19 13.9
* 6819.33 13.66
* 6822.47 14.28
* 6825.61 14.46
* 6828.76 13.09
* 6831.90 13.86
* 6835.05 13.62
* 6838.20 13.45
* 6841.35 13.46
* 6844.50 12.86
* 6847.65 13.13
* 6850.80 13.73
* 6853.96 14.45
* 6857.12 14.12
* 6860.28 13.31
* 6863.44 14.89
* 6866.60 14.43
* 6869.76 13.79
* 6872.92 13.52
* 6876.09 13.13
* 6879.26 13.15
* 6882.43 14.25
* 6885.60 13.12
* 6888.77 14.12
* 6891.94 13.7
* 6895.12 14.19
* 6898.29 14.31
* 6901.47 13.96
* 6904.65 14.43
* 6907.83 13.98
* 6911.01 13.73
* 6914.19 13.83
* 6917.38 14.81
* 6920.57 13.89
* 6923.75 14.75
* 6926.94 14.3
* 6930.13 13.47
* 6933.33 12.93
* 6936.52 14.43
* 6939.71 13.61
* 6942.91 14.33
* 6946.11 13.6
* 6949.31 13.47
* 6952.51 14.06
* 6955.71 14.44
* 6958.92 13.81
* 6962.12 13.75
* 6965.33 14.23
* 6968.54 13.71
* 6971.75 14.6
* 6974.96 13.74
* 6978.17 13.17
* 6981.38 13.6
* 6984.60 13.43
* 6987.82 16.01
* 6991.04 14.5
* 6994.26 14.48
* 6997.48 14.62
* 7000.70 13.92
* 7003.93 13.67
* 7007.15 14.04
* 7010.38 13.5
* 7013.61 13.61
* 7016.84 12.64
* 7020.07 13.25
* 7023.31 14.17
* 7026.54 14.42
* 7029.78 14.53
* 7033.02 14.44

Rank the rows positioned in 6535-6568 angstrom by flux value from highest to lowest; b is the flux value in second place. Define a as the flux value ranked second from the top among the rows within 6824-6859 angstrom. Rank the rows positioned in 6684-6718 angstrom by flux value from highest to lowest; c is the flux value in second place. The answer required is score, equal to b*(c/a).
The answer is 22.1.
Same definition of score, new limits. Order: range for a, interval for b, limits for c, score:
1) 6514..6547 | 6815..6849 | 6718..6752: 14.0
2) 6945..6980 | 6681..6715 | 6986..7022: 14.6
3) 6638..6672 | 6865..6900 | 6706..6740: 14.9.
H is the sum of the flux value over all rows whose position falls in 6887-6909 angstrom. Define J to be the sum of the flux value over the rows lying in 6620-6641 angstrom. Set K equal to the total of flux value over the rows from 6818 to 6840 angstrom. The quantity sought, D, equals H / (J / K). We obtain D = 100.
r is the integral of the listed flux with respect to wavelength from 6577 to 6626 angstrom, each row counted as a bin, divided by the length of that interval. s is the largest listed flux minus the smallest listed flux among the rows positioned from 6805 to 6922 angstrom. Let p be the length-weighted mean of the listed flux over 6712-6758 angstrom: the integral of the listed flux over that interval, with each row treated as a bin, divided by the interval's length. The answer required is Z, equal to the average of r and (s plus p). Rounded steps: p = 14.03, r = 14.6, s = 2.1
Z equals 15.4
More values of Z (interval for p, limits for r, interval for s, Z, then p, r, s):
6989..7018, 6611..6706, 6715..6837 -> 15.1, 13.94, 13.7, 2.5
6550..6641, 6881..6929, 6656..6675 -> 15.0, 15.12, 14.1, 0.7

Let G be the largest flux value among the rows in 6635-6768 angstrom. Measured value 15.07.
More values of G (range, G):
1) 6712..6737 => 15.07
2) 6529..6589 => 29.61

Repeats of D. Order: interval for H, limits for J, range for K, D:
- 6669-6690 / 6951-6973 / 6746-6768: 95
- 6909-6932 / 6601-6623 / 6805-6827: 100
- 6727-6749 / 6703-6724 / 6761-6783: 93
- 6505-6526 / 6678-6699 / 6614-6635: 94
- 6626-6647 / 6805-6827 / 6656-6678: 93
